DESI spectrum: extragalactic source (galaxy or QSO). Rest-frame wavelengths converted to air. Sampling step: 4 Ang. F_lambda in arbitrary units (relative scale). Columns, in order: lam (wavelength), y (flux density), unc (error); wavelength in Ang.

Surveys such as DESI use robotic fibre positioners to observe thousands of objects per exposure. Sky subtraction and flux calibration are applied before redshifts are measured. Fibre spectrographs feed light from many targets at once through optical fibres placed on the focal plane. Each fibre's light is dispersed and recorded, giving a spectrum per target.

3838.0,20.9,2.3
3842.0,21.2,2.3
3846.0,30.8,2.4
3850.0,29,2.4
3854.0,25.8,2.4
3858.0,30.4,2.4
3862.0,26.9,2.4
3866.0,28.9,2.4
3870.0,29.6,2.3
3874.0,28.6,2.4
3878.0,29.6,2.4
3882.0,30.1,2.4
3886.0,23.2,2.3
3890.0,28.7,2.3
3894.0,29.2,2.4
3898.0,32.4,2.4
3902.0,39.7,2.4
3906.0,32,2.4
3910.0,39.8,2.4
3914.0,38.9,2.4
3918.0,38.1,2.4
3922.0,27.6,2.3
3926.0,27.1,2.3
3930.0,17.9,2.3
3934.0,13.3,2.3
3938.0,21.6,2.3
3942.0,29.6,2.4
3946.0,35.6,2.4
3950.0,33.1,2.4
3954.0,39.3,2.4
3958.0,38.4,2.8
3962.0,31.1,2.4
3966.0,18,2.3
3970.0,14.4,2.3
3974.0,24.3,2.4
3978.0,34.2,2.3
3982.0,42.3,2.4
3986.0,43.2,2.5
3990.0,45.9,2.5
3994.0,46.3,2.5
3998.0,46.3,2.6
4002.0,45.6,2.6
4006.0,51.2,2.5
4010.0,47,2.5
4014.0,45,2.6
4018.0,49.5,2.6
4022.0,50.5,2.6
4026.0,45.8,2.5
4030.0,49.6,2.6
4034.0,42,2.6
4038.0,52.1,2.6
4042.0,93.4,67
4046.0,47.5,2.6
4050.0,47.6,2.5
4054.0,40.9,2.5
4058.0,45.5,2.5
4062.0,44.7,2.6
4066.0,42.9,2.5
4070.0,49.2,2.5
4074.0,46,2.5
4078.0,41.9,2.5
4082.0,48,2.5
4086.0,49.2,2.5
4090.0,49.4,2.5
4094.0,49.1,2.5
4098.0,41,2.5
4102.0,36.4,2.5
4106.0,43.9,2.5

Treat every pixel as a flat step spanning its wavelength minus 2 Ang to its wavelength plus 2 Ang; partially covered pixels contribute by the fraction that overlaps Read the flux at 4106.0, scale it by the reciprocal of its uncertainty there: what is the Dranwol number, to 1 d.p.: 17.6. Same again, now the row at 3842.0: 9.2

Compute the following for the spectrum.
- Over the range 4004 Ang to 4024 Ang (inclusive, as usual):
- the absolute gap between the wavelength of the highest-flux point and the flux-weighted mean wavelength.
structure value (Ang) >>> 8.0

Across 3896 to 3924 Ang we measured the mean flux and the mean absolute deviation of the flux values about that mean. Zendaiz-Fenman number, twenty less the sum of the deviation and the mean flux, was -20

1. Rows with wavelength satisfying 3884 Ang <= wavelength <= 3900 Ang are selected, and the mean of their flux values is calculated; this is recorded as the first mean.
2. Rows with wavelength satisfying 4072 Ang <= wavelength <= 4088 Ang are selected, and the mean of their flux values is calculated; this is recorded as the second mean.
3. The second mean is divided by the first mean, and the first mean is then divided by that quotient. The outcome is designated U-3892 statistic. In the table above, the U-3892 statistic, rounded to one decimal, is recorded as 17.4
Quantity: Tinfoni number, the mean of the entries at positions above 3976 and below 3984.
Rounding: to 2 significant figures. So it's 38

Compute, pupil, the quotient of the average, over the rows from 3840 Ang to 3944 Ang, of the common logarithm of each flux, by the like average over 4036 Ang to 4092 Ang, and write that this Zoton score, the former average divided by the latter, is 0.86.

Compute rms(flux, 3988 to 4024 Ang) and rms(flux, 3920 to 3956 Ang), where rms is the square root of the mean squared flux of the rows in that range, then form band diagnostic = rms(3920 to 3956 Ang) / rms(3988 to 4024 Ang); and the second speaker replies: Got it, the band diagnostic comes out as 0.60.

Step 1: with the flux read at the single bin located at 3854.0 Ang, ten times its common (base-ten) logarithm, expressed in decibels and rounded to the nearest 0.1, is 14.1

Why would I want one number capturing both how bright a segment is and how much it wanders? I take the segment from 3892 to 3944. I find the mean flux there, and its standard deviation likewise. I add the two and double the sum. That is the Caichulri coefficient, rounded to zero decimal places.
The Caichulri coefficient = 76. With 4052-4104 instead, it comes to 98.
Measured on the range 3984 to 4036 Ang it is 99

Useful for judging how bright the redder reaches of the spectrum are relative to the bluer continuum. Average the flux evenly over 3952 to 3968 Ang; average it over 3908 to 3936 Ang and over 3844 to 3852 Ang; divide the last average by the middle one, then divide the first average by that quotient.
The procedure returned 31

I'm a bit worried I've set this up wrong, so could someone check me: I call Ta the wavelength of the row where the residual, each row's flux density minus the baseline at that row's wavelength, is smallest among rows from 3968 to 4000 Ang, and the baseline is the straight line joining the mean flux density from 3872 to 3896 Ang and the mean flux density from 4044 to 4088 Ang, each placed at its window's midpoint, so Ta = 3970.0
